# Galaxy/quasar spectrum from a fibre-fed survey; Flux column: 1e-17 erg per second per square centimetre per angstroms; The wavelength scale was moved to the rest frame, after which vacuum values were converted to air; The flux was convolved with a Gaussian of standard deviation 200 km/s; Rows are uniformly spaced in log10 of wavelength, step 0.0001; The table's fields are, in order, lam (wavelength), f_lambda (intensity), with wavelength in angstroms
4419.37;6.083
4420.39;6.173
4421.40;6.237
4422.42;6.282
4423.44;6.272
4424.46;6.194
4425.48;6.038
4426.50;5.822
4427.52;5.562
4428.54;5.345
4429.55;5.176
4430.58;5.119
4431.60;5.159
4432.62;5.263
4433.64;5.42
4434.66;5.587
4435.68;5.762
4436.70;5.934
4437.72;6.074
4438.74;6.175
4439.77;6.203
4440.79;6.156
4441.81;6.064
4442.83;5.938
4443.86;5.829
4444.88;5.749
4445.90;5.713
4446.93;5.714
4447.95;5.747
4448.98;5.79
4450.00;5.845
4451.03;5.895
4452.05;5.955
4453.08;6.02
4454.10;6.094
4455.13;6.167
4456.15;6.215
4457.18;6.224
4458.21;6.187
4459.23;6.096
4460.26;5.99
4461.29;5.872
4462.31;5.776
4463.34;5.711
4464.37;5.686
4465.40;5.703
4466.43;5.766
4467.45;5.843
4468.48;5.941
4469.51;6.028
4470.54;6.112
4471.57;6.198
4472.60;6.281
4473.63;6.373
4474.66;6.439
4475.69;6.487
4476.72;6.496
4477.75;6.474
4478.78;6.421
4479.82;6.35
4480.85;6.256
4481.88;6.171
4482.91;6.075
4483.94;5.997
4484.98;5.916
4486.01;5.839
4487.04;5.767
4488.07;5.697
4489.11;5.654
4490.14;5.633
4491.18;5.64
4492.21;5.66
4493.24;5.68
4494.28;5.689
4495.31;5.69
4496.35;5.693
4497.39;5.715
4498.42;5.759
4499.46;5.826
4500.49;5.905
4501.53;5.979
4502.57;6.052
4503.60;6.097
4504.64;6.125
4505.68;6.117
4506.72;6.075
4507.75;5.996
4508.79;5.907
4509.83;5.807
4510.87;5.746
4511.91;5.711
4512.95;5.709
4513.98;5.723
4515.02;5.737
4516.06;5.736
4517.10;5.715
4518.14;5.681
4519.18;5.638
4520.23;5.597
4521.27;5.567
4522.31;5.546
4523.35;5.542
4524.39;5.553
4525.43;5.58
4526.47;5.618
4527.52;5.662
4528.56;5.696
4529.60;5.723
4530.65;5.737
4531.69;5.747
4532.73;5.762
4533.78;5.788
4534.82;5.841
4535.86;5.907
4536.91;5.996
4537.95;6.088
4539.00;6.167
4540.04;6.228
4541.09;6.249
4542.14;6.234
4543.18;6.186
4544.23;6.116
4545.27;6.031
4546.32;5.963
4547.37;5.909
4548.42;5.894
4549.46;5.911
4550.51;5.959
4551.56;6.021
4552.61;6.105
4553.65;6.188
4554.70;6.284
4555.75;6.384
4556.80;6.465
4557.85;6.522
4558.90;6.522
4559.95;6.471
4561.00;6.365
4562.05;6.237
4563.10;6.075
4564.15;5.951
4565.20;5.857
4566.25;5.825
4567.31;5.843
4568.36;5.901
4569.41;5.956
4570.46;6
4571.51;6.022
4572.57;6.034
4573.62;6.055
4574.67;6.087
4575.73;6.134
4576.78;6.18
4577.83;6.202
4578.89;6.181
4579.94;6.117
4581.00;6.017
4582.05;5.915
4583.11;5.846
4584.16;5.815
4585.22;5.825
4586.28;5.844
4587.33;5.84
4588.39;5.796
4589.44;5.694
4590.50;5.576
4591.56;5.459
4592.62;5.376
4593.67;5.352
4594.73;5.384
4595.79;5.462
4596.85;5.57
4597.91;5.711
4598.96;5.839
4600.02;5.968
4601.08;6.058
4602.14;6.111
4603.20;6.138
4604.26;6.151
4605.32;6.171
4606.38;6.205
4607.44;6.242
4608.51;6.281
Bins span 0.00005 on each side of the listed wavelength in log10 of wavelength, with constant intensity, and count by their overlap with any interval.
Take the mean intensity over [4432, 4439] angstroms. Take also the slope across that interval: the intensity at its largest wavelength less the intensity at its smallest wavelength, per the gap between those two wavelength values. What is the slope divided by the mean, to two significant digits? 0.026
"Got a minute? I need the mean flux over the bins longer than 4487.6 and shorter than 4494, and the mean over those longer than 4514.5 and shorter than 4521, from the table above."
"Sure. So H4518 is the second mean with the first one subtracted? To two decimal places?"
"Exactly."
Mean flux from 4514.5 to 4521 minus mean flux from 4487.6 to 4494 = 0.02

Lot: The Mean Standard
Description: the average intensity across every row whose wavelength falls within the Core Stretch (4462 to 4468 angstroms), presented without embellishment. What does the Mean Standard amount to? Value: 5.7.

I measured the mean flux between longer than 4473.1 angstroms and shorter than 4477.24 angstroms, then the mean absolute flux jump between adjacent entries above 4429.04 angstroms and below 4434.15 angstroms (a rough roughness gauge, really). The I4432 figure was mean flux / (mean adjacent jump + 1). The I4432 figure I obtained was 5.92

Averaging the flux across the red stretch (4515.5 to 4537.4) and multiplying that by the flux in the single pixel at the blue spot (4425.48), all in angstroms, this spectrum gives 34.4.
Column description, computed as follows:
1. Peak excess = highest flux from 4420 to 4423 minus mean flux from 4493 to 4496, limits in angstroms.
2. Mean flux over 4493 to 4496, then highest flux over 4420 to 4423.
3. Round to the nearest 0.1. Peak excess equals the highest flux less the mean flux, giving 0.6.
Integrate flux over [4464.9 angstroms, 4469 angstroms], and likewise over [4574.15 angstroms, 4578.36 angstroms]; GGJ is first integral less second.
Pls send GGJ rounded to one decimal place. -2.0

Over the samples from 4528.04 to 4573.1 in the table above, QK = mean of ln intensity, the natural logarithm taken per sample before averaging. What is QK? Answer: 1.80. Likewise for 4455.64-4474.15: 1.79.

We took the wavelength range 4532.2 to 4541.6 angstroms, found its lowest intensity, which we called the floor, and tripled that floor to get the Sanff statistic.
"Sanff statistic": 17.3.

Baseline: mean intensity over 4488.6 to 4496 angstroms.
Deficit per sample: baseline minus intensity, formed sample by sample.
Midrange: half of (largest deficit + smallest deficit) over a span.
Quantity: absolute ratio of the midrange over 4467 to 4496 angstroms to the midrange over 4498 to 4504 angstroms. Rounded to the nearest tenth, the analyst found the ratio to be 1.5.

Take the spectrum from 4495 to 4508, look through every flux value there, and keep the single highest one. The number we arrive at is 6.125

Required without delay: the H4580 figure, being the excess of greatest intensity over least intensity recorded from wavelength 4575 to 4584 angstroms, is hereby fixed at 0.36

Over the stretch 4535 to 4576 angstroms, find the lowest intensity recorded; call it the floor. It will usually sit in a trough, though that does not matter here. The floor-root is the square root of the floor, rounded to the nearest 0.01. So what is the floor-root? 2.41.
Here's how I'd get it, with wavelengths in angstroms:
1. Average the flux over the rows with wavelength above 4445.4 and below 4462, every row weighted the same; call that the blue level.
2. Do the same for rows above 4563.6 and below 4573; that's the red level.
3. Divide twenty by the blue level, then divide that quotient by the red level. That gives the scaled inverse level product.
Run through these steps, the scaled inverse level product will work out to 0.565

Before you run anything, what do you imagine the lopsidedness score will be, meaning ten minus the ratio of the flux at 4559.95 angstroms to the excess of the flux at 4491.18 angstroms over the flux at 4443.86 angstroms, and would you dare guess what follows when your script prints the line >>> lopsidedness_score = 44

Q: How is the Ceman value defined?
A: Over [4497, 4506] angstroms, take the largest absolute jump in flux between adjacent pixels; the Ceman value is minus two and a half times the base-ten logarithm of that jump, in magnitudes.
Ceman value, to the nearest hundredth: 2.76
